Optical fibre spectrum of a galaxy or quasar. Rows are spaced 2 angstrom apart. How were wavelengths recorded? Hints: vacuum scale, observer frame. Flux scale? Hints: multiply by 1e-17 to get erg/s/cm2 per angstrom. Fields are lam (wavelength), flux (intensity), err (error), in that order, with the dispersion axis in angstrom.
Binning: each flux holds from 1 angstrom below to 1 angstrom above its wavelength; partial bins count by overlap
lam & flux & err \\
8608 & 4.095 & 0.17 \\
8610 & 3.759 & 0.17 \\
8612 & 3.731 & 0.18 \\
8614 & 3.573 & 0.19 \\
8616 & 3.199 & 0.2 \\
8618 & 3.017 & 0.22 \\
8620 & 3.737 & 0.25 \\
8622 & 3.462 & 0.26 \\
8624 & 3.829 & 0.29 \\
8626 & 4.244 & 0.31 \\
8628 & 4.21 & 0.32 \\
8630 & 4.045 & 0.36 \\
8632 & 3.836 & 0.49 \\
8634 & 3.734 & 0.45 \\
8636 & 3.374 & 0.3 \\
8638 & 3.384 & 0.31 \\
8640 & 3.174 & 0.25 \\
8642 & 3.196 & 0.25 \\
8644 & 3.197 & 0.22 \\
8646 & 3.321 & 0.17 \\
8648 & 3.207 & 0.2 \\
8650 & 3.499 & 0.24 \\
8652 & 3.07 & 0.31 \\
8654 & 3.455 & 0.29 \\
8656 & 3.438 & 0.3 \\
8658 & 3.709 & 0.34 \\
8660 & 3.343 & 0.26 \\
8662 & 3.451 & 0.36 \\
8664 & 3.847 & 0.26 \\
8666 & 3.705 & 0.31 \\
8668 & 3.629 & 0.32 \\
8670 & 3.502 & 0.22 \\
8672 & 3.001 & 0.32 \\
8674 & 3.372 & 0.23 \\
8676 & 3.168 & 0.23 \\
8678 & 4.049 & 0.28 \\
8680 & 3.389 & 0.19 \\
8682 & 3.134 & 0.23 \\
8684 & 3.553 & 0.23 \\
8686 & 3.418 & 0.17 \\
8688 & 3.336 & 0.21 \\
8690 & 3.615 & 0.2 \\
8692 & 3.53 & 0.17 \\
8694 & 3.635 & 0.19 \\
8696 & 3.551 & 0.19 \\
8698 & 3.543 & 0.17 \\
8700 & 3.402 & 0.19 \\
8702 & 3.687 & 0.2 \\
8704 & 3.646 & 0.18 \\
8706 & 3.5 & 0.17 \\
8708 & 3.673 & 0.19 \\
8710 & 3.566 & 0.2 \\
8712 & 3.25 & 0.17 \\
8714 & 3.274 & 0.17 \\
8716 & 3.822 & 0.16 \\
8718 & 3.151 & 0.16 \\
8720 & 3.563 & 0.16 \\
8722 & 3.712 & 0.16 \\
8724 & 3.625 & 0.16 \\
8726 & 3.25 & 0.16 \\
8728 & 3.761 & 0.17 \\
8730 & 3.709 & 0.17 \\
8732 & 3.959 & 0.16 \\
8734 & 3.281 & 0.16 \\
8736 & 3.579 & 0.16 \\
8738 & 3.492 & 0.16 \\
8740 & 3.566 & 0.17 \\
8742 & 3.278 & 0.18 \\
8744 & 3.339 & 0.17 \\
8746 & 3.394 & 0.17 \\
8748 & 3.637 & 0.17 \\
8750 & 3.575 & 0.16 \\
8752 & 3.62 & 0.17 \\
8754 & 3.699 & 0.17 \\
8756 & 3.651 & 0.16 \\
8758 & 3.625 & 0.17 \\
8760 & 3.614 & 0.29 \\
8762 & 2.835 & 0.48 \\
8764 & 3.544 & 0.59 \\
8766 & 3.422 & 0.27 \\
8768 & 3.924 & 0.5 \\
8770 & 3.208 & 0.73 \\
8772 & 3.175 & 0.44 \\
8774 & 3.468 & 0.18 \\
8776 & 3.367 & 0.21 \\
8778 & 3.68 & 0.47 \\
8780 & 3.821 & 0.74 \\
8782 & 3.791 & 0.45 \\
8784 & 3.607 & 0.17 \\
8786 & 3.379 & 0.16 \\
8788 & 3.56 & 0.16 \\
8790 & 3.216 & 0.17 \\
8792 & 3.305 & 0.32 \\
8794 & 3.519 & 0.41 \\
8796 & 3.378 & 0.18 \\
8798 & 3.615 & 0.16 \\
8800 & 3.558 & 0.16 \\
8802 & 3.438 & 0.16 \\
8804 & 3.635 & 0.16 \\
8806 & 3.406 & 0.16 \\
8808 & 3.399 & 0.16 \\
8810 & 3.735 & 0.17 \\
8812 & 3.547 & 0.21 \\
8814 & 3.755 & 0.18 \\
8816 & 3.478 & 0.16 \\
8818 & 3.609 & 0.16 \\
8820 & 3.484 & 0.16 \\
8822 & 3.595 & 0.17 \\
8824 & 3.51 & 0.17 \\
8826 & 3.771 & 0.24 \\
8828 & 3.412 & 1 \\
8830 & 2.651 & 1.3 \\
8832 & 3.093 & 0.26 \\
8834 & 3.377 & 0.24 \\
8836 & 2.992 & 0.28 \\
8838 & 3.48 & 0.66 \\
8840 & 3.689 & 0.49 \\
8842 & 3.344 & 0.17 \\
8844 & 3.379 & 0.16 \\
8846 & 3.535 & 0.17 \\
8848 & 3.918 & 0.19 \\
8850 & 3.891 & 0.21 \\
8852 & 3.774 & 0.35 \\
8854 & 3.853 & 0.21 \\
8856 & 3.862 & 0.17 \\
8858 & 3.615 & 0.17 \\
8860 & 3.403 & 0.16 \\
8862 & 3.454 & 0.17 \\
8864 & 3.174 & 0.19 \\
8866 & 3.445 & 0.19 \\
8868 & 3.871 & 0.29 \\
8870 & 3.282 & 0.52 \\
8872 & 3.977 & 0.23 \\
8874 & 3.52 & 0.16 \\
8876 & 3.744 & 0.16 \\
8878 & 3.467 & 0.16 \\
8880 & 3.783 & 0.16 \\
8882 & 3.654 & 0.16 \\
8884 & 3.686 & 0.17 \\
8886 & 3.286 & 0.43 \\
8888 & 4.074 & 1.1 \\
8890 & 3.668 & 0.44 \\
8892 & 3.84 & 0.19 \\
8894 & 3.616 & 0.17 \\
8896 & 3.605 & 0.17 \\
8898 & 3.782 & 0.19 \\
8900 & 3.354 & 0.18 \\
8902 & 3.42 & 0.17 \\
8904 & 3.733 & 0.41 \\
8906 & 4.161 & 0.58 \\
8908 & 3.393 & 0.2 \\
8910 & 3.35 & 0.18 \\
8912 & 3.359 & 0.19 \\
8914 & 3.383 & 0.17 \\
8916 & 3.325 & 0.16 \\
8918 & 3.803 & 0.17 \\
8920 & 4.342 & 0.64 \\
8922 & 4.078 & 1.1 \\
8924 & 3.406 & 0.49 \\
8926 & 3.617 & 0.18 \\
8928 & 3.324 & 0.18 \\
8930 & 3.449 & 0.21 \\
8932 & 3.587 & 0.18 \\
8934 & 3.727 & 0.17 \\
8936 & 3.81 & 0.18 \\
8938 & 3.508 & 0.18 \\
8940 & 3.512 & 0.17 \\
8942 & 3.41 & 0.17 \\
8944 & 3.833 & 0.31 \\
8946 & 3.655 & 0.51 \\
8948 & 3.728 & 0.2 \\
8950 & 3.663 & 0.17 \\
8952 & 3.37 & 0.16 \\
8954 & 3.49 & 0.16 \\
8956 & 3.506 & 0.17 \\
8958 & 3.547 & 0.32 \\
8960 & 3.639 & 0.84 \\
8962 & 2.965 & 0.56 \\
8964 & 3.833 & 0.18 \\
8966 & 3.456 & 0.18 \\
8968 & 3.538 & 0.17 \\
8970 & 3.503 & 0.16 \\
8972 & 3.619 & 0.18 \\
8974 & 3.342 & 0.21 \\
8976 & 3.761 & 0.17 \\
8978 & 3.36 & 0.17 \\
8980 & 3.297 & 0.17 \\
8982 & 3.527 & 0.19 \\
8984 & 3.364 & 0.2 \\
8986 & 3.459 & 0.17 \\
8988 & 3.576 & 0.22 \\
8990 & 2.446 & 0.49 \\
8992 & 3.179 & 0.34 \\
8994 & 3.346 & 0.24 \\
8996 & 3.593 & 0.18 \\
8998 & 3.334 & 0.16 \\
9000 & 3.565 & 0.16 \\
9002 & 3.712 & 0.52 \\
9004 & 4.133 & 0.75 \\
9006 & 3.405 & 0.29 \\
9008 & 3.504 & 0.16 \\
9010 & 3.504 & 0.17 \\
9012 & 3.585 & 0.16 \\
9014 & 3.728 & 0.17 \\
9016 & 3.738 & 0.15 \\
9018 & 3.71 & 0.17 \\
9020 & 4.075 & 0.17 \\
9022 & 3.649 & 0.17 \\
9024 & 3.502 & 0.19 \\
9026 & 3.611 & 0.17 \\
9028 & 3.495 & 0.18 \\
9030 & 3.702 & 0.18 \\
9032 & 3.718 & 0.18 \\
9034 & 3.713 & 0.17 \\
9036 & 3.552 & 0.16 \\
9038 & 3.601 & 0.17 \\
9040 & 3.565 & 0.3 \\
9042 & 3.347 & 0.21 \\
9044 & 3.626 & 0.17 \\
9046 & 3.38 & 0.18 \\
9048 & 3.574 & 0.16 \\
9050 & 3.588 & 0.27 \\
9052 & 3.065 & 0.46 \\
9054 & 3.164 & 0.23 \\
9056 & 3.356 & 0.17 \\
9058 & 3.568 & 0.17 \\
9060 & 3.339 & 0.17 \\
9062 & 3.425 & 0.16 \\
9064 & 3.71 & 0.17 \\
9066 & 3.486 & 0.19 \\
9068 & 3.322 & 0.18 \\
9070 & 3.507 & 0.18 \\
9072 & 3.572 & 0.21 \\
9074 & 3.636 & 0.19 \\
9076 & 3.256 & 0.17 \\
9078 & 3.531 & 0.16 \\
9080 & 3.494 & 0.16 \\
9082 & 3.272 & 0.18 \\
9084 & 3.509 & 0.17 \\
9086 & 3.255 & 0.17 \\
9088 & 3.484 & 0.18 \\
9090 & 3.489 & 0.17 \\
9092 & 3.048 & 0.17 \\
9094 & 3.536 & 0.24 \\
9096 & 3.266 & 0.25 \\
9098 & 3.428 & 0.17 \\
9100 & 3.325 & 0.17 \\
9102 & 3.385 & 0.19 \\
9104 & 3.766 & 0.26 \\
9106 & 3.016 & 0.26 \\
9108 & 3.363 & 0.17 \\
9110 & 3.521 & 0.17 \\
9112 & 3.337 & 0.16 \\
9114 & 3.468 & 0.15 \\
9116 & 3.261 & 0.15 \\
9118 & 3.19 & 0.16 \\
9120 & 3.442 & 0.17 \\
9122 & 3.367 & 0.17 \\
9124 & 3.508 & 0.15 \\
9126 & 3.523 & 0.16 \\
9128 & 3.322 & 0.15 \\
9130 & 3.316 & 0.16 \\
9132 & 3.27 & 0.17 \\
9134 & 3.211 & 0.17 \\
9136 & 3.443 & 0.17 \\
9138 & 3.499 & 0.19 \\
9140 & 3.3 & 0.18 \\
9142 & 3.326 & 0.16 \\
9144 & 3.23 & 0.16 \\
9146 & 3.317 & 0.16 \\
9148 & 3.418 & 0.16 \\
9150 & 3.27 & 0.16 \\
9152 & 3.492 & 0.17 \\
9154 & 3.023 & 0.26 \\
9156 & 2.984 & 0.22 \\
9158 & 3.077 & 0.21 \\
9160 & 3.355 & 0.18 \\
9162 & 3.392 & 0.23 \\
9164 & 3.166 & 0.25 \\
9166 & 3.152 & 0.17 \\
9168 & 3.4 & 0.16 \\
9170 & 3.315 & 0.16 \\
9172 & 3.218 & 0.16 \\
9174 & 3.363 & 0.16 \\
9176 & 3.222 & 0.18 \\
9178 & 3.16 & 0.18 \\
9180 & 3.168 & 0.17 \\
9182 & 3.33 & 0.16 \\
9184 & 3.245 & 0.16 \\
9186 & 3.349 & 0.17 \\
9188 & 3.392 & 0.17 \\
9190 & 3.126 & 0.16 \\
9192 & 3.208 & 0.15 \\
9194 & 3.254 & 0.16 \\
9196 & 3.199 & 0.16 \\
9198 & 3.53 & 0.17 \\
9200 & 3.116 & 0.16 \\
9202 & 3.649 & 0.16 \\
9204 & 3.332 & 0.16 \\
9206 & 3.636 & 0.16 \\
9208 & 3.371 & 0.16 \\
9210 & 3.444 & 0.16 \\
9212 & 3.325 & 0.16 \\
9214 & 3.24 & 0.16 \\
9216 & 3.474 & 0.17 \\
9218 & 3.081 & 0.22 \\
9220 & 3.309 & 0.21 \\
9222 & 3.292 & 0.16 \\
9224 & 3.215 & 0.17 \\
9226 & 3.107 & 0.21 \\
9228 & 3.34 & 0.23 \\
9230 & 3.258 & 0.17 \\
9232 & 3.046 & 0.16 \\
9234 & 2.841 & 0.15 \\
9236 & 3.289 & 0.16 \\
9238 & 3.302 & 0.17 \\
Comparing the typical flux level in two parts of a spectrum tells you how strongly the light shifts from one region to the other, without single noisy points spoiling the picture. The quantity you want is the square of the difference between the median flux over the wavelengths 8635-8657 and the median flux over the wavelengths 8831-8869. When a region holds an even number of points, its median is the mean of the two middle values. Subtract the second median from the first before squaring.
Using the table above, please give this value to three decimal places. 0.025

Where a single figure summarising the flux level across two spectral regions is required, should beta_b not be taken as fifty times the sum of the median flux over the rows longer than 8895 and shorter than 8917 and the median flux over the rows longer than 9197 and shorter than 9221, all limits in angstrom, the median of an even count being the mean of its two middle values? 337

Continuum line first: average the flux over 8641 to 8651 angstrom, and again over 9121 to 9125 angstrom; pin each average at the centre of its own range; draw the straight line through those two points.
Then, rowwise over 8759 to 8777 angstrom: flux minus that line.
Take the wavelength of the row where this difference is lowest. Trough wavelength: 8762 angstrom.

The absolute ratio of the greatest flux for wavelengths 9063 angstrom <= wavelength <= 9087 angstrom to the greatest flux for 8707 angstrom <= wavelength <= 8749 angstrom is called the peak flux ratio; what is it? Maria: 0.94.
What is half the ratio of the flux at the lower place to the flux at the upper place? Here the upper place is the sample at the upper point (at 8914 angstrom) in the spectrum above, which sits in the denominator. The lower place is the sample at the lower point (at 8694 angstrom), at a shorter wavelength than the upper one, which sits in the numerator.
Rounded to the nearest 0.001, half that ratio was 0.537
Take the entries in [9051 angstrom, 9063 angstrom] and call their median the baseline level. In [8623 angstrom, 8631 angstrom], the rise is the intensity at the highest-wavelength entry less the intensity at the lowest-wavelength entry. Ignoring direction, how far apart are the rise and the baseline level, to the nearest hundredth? 3.13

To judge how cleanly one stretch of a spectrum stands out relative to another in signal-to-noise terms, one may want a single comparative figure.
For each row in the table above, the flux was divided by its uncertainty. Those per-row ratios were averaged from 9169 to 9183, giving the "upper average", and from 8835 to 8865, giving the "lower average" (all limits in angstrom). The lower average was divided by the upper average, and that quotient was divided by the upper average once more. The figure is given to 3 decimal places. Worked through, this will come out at 0.045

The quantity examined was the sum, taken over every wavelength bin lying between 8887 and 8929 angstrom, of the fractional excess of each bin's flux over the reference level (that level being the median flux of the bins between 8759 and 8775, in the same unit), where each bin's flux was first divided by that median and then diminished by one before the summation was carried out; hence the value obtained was 1.2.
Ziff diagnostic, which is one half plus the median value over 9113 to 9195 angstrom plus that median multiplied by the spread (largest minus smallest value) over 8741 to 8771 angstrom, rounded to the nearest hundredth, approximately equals 7.43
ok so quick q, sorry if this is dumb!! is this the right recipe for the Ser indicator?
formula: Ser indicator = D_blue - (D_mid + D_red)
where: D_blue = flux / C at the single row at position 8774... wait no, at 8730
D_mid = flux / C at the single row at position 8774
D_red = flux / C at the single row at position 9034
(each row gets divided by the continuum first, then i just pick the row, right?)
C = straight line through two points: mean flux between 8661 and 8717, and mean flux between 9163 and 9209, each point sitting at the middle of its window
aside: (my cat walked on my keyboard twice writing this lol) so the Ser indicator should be -1.04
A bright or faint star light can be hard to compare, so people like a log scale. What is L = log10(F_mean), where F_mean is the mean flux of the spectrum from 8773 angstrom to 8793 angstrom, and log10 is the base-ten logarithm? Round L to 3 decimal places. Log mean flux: 0.546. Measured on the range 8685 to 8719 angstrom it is 0.545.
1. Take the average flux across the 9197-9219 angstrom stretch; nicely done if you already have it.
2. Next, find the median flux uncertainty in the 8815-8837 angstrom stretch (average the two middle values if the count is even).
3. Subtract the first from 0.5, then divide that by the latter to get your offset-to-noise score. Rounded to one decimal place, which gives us -12.0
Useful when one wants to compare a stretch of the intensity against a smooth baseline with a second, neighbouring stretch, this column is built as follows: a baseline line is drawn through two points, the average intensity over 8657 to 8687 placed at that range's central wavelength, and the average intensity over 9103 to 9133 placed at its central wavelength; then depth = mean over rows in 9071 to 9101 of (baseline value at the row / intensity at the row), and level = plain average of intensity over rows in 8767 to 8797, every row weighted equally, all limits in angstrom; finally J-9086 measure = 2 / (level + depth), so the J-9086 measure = 0.446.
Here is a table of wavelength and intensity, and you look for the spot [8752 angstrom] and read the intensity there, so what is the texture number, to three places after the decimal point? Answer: 3.620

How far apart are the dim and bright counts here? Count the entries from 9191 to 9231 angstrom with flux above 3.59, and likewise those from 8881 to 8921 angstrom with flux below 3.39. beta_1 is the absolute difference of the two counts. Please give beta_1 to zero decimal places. 4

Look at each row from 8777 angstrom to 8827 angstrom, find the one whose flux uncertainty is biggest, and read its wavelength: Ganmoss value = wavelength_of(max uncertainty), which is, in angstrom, 8780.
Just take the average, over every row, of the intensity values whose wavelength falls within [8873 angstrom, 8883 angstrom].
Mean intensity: 3.63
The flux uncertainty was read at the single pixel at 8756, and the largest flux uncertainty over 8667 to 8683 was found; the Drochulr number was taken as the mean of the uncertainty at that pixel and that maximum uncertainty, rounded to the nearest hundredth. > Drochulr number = 0.24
